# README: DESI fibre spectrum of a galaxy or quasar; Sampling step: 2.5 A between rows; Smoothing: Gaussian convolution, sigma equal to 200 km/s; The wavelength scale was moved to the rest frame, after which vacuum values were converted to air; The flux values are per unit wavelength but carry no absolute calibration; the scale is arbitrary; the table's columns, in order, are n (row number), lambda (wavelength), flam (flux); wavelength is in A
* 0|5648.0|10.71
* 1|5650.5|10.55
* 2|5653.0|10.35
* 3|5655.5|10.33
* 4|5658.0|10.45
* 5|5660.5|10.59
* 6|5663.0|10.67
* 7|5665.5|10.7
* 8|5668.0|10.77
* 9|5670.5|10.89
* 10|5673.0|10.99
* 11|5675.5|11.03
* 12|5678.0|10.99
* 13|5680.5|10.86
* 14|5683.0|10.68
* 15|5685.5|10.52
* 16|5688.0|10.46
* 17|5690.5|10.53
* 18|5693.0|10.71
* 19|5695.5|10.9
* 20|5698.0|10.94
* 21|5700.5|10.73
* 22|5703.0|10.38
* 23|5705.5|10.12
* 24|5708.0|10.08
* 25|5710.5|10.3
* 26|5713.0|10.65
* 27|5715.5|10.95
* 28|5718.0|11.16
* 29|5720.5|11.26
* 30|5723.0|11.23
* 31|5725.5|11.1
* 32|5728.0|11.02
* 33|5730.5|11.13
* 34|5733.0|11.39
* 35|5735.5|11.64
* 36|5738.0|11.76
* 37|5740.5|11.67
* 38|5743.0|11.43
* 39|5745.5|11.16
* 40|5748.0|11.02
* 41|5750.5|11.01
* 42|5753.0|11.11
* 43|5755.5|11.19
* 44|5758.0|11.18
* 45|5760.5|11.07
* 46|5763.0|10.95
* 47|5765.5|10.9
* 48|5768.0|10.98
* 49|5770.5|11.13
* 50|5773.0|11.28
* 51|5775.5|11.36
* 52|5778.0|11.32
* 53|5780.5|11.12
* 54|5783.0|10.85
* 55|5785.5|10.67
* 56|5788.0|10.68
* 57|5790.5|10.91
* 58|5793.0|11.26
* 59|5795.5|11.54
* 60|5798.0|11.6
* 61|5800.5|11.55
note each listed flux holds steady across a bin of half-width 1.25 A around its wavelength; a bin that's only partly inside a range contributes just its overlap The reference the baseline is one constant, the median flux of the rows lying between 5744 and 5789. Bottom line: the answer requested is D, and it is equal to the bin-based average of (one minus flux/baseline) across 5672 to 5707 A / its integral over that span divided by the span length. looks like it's 0.04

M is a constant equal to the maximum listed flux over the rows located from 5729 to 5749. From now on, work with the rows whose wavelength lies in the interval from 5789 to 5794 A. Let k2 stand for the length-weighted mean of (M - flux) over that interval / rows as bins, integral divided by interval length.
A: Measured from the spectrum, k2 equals 0.70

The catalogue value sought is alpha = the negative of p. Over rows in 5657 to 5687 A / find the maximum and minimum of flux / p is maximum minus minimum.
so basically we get -0.6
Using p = 0.58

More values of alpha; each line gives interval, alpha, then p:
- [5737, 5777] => -0.9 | 0.86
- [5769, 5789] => -0.7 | 0.69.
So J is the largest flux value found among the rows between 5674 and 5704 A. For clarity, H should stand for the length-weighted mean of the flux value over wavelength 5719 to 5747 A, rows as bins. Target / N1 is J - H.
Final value -0.3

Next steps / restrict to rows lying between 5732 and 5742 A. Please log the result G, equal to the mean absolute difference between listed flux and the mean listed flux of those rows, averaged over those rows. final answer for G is 0.11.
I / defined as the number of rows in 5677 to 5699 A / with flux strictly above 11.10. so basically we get 0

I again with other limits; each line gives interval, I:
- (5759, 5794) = 6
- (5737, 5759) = 7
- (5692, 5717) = 0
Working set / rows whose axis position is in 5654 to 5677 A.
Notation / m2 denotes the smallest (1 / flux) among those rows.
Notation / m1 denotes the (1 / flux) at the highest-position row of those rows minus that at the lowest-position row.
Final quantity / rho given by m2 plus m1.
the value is 0.0845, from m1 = -0.0061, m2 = 0.0907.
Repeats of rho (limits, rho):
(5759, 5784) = 0.0899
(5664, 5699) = 0.0886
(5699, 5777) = 0.0799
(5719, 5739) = 0.0813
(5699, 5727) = 0.0857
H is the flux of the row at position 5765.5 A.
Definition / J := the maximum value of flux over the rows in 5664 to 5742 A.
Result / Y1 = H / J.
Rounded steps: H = 10.9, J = 11.76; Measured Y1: 0.93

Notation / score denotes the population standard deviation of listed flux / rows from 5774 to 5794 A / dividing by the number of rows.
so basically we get 0.26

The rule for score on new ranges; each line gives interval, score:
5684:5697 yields 0.16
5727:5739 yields 0.28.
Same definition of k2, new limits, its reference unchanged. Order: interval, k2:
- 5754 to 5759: 0.58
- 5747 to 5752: 0.74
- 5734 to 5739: 0.08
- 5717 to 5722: 0.55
